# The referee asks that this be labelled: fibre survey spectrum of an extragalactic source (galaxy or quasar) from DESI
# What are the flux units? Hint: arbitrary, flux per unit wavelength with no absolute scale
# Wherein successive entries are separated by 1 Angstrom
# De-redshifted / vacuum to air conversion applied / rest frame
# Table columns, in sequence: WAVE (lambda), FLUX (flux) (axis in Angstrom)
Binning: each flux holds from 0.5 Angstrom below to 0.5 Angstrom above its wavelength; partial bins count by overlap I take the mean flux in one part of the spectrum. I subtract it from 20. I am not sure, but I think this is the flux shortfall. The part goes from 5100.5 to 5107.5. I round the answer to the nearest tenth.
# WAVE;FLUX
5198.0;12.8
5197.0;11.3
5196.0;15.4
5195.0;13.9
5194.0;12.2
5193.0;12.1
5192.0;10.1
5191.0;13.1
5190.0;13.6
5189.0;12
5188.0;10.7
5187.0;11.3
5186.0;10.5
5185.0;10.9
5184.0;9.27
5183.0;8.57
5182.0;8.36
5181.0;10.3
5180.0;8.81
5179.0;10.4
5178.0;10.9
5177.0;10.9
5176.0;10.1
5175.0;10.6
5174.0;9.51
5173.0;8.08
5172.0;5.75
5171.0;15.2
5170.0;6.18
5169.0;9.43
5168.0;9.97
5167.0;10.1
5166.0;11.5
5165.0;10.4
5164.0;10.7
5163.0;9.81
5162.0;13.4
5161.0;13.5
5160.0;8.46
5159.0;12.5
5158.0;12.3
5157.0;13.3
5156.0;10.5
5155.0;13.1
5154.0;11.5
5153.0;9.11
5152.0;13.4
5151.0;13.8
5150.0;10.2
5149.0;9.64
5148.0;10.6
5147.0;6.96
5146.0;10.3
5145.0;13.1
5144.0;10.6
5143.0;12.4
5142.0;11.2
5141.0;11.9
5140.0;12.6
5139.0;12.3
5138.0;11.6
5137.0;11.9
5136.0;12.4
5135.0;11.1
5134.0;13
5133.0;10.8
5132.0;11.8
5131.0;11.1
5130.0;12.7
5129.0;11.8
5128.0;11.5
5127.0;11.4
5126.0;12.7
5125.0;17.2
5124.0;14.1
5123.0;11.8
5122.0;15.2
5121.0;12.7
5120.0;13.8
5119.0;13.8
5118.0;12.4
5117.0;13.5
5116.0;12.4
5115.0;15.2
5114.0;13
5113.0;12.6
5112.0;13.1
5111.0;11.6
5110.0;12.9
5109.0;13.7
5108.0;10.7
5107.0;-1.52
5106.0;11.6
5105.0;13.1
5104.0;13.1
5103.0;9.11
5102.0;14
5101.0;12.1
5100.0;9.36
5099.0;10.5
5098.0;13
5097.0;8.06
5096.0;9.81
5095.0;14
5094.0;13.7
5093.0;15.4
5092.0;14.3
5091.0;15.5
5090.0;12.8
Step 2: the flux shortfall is 9.8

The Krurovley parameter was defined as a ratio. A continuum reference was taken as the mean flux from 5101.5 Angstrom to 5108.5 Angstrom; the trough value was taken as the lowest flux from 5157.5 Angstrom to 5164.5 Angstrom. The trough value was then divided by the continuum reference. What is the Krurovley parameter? 0.845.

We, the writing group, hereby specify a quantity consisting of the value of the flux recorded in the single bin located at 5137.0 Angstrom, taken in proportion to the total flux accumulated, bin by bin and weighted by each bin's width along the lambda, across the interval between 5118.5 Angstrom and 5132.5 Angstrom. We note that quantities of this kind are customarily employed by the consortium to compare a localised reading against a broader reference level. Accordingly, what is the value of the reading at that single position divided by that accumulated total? 0.066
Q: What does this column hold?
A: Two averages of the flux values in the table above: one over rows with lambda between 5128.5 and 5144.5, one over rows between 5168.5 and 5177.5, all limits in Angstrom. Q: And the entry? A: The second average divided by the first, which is 0.806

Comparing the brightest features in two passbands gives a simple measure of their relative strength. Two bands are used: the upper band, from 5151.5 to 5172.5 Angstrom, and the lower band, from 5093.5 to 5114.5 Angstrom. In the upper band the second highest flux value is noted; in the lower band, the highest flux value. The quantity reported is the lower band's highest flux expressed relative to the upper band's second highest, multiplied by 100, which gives 104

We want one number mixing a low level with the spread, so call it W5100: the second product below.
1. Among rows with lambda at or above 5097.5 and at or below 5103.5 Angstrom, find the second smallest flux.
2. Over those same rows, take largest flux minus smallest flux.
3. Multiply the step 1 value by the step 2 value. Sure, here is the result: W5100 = 46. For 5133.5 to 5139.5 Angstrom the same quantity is 22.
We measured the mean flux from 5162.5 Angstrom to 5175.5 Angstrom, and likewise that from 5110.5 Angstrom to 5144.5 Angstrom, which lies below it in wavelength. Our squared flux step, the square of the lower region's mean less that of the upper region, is 8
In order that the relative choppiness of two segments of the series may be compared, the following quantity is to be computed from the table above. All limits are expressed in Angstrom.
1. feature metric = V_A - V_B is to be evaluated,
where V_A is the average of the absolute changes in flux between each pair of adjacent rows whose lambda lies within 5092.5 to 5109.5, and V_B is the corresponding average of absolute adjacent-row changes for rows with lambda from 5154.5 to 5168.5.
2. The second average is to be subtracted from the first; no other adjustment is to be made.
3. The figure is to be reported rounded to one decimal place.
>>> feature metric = 2.0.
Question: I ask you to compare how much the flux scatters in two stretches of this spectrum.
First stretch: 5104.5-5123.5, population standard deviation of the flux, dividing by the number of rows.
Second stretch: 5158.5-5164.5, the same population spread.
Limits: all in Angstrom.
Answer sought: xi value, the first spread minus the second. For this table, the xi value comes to 1.5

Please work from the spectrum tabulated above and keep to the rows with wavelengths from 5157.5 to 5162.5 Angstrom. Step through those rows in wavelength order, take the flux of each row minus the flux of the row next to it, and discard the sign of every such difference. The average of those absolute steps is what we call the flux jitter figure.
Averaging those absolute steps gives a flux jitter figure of 2.3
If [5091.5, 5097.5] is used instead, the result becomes 1.8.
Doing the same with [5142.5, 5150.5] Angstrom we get 2.2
